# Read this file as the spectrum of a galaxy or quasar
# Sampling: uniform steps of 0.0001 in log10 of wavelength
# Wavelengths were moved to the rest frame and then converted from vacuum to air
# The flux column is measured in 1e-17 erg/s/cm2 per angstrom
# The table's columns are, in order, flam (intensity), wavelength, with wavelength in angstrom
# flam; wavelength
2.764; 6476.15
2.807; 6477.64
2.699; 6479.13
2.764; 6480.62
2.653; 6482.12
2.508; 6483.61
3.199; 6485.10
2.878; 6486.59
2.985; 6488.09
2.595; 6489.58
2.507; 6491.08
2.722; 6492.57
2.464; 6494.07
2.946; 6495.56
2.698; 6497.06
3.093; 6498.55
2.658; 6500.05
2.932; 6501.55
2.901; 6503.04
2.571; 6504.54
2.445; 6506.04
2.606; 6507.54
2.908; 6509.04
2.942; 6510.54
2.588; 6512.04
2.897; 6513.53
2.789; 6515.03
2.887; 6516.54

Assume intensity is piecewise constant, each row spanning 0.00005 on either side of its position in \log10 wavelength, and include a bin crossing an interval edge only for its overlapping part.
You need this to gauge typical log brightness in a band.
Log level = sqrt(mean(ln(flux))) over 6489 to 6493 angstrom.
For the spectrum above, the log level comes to 0.98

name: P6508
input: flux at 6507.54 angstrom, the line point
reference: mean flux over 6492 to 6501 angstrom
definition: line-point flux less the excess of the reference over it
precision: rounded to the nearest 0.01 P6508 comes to 2.45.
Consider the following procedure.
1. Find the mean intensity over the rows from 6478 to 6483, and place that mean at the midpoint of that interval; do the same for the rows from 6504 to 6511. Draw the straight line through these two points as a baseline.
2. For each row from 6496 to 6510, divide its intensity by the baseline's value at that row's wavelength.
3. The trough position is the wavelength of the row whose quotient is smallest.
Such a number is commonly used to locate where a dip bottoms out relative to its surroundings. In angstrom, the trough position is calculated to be 6506.04 angstrom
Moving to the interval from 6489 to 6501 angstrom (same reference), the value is 6494.07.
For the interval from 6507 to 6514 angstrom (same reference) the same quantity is 6512.04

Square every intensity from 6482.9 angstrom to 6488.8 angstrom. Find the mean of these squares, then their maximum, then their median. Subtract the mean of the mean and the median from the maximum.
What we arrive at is 1.7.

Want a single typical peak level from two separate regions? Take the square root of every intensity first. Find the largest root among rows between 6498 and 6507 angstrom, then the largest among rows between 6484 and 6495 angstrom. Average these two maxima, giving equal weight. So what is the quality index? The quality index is 1.77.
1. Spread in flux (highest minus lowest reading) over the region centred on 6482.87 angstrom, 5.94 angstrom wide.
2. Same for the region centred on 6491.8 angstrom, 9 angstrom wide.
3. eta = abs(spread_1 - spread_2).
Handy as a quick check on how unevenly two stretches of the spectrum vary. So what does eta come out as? 0.17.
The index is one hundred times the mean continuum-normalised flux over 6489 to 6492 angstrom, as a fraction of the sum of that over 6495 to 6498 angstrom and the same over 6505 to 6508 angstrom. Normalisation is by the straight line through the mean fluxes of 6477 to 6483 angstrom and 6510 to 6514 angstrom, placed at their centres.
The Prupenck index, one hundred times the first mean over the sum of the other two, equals 48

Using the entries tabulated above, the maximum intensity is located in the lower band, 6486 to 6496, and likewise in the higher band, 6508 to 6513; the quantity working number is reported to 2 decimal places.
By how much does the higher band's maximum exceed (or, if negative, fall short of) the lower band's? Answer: -0.04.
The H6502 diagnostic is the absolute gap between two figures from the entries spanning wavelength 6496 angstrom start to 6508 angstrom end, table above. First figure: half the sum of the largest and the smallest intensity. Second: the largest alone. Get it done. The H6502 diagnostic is 0.32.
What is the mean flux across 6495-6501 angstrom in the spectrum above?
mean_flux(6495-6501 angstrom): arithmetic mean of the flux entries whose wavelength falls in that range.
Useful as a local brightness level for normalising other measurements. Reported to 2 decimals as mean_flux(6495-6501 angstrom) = 2.85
